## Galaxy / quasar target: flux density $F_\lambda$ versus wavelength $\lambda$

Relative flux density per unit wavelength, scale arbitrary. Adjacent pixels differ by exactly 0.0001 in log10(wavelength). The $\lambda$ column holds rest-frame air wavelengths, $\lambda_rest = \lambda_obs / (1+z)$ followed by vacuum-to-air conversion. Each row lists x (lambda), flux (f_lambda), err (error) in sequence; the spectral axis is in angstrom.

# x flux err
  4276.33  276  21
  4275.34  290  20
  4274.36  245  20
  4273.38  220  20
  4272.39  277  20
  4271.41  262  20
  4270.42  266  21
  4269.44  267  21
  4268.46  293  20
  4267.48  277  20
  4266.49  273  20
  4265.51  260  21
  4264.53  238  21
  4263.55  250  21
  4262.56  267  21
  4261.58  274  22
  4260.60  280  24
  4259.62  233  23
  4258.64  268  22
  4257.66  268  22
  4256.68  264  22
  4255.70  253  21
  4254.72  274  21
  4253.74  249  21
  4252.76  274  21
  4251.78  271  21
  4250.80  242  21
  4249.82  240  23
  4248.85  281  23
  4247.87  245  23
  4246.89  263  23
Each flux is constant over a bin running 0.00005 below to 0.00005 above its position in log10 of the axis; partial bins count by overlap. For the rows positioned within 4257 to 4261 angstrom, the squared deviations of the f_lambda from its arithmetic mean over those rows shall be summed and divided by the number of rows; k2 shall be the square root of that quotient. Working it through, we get 17.6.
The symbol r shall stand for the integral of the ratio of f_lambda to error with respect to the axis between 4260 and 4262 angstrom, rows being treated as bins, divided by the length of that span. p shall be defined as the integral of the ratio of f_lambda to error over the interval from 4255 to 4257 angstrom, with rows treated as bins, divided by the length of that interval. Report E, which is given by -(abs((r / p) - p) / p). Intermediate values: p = 12.1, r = 12.0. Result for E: -0.919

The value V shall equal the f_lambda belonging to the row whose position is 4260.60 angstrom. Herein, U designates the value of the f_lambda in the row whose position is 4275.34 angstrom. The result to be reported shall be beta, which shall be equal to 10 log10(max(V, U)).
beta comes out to 24.6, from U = 290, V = 280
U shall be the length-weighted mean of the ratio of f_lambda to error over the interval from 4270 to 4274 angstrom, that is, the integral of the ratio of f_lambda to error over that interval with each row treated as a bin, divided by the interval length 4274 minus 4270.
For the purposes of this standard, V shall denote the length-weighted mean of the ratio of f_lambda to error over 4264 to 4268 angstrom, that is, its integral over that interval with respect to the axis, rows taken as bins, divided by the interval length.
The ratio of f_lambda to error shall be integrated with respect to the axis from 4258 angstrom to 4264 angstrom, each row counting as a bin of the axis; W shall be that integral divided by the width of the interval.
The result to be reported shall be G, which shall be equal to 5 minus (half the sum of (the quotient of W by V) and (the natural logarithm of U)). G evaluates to 3.27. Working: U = 12.6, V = 12.81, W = 11.8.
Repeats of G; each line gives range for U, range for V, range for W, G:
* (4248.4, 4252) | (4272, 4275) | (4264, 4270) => 3.24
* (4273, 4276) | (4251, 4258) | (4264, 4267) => 3.23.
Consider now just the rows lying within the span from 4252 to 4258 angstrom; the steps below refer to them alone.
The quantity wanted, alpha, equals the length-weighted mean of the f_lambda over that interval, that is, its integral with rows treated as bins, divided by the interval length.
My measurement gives 264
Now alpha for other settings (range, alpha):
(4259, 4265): 257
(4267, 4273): 273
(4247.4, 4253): 258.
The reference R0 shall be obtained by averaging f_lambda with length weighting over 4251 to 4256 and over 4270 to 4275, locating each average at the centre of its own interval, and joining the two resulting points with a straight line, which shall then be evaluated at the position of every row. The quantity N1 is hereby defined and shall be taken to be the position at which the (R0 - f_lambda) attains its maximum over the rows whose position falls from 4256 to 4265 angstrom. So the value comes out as 4259.62 angstrom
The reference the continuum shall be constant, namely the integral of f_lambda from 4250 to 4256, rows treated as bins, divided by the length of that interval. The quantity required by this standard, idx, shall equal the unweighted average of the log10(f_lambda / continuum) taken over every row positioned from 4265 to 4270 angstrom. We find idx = 0.023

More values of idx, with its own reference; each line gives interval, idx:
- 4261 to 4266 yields -0.003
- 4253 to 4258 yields 0.003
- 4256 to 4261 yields 0.004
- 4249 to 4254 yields -0.008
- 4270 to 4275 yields -0.011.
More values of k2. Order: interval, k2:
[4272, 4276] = 27.4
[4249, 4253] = 15.8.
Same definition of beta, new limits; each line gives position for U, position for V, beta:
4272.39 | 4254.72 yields 24.4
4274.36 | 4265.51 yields 24.1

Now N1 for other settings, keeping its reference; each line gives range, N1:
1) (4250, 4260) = 4259.62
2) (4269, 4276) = 4273.38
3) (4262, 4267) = 4264.53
